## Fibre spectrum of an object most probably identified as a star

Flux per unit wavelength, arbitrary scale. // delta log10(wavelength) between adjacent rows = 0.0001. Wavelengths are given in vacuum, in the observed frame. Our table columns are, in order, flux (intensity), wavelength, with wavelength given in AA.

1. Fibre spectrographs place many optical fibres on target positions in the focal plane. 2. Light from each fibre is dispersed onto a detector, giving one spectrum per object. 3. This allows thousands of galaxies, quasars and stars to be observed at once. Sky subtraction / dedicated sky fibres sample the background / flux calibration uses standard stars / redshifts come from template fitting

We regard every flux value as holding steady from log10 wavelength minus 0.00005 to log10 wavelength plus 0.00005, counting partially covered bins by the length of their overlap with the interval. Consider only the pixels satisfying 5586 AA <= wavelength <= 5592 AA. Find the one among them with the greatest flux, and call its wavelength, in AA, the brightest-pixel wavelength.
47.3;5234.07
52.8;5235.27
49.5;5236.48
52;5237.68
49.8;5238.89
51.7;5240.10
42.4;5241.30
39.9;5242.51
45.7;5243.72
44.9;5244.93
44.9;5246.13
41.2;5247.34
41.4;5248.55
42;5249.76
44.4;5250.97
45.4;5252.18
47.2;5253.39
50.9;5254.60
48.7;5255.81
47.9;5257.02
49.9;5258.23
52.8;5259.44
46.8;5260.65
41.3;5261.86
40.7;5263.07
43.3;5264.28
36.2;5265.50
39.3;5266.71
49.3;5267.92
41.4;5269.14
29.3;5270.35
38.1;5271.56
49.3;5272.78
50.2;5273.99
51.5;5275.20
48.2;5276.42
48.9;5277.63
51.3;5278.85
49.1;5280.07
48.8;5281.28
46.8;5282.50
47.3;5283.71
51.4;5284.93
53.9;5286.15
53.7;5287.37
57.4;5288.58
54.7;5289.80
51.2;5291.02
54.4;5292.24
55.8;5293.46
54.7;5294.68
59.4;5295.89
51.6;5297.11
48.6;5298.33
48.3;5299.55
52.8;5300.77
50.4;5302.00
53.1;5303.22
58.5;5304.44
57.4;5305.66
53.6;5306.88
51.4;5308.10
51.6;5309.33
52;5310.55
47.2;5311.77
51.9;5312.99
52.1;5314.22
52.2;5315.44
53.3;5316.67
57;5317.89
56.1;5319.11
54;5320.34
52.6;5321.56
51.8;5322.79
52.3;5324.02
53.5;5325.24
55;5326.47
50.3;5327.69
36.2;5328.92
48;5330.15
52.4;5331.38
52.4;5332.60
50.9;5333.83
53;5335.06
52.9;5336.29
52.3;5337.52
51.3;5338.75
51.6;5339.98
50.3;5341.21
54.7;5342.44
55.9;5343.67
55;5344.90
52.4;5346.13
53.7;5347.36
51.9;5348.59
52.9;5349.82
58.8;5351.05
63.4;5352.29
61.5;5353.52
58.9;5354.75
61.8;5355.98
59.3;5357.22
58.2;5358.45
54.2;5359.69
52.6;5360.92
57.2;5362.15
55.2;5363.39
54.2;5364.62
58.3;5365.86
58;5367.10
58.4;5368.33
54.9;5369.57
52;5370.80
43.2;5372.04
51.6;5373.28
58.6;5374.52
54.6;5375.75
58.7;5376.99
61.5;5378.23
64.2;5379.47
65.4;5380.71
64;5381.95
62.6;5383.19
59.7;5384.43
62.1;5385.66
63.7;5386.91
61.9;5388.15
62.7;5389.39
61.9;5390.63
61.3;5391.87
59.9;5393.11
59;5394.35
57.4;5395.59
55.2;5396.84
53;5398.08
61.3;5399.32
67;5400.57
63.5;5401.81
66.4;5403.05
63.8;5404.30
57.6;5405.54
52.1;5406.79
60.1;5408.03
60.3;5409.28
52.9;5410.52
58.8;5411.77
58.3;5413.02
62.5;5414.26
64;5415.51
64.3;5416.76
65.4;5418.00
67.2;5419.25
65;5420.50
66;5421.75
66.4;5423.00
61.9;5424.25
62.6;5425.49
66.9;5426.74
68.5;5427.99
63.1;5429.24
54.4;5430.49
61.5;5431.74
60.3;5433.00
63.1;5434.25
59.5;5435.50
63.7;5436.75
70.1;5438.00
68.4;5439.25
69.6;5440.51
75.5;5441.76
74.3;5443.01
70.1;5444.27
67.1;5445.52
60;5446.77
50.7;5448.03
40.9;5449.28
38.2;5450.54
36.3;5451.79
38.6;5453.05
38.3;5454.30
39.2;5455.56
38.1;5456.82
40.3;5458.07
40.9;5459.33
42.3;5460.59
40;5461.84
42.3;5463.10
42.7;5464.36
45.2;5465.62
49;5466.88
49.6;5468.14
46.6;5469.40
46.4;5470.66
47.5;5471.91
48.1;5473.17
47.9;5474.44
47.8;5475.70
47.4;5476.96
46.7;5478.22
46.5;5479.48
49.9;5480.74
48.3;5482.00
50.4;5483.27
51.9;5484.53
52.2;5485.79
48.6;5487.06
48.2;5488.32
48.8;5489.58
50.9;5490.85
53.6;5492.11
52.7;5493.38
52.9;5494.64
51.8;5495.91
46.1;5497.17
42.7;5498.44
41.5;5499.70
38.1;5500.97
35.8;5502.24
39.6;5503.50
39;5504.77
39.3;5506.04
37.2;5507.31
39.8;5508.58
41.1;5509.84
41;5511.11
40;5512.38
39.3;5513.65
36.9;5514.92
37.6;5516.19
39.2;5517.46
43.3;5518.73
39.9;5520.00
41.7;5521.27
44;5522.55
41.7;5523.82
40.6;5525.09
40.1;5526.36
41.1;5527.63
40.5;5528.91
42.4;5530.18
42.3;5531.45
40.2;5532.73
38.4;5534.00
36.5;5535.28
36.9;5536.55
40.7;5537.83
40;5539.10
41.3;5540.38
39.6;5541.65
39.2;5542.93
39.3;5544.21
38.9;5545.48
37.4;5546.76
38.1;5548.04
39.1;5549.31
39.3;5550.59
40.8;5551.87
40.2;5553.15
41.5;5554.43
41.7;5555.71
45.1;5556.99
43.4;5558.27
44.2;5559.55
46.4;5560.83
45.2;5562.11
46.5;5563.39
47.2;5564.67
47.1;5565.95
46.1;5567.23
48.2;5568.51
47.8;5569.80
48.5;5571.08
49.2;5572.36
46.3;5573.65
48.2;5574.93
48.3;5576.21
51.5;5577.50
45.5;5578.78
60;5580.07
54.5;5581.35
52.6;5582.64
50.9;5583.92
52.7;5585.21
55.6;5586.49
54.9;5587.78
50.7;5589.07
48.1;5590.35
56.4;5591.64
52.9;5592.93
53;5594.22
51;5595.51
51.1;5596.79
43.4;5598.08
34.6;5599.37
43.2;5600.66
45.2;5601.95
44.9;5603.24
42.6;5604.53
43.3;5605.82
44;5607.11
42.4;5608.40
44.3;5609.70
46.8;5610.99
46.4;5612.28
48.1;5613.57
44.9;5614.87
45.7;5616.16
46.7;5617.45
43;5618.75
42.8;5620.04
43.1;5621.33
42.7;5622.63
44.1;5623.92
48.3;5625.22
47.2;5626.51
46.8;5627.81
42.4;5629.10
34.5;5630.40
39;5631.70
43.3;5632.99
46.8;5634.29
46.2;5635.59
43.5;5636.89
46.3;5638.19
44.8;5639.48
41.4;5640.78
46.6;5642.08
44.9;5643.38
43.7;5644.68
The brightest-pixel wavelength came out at 5591.64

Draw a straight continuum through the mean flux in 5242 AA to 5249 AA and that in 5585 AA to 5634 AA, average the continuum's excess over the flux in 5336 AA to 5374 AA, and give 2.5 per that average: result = -0.225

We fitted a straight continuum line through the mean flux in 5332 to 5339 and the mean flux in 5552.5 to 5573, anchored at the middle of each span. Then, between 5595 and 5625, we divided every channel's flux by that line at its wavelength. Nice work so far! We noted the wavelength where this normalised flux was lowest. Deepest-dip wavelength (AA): 5599.37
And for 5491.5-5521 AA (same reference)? 5502.24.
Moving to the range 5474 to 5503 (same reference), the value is 5502.24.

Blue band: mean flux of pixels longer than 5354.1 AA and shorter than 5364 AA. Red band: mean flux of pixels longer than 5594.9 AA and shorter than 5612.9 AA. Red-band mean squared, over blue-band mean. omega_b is 35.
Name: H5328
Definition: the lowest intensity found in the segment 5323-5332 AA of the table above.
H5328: 36.2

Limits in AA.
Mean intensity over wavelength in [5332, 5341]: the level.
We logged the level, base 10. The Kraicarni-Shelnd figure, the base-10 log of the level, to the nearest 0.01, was 1.72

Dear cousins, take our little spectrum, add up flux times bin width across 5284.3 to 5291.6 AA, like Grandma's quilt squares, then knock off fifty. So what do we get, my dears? 342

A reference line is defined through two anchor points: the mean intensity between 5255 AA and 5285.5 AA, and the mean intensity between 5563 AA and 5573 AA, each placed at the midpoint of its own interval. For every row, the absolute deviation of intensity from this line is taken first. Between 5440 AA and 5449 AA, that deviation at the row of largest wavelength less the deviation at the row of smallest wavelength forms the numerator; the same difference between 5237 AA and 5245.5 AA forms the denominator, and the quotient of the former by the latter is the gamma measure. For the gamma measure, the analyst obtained 4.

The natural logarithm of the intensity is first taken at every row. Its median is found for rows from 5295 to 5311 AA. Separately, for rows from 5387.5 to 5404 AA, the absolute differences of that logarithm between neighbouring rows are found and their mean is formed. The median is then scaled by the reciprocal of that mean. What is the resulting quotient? 92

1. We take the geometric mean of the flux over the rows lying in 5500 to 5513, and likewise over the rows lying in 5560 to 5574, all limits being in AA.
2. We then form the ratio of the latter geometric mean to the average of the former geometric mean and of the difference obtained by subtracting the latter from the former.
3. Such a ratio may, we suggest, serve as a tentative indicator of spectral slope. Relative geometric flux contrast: 3.04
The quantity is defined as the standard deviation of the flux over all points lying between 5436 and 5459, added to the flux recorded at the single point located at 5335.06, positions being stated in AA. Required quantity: 68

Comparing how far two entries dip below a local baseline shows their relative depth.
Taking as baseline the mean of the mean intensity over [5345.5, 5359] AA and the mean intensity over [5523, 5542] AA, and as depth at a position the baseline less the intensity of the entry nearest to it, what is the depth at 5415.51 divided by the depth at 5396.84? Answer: 2.4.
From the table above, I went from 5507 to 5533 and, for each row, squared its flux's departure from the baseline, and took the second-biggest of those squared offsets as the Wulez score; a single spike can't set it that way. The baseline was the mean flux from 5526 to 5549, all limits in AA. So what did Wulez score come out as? 14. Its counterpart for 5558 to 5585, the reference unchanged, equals 222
